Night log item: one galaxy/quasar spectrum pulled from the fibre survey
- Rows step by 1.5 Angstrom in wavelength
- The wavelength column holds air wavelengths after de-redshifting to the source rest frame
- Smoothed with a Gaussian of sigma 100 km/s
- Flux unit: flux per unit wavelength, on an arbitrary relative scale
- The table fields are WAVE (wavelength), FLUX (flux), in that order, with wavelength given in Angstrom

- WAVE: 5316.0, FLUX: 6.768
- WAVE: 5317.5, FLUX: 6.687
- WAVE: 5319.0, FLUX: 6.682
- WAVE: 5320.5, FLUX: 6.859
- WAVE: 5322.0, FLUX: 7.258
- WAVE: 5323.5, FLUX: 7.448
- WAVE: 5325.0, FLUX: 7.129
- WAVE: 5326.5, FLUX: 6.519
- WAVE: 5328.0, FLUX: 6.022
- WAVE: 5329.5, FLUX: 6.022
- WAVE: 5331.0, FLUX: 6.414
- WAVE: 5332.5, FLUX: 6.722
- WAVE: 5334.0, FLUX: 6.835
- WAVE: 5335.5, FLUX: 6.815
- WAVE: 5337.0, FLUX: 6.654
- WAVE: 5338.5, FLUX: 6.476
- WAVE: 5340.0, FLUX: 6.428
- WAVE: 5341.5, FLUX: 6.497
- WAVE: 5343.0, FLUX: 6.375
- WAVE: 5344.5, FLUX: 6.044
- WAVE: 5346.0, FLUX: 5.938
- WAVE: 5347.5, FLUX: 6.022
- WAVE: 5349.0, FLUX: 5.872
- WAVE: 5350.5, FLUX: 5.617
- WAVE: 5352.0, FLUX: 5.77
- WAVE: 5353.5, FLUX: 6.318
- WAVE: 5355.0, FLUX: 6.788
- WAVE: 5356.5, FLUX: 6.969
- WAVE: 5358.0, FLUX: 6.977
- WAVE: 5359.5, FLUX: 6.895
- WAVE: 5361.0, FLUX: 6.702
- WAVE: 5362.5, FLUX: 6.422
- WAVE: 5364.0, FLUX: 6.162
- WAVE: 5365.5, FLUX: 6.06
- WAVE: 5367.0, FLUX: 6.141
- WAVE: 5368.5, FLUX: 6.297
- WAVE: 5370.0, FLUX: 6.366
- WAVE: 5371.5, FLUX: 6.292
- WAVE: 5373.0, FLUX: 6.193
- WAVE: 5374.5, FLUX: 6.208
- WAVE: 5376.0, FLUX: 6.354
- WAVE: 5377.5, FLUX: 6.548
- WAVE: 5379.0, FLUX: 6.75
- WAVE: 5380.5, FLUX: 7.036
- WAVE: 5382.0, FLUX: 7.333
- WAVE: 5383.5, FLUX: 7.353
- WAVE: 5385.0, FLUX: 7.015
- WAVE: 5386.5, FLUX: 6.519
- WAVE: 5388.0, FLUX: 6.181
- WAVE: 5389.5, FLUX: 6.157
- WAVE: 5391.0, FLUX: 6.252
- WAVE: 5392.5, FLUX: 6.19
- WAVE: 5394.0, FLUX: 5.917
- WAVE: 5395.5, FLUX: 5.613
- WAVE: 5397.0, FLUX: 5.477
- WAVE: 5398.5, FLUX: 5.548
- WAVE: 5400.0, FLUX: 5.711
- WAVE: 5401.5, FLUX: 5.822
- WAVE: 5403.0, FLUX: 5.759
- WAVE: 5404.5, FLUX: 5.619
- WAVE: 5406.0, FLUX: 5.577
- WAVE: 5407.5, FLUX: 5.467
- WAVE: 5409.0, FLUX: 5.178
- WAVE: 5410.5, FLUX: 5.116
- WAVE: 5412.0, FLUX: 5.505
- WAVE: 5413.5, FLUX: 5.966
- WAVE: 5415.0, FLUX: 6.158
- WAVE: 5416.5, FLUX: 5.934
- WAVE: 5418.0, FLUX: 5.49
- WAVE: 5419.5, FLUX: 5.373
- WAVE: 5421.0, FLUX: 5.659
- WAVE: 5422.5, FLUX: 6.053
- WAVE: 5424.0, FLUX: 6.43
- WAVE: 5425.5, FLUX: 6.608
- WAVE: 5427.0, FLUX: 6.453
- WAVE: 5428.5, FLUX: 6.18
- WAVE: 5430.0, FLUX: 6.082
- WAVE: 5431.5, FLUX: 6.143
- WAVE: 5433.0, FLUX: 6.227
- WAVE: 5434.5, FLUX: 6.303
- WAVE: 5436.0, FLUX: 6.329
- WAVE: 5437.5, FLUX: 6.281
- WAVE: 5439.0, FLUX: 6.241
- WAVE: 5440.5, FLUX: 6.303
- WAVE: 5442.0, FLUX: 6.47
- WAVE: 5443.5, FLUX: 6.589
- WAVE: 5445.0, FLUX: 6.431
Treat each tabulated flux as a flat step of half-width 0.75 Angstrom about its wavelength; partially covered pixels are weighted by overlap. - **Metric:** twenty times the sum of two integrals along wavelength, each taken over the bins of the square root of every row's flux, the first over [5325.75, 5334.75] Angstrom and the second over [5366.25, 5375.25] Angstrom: 906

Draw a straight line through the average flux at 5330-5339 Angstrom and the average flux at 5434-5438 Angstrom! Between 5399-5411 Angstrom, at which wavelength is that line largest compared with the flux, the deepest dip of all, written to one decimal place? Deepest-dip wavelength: 5410.5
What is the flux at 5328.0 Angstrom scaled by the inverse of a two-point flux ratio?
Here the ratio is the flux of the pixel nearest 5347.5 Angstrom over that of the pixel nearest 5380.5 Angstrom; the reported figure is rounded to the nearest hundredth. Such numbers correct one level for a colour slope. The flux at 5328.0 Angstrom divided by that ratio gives 7.04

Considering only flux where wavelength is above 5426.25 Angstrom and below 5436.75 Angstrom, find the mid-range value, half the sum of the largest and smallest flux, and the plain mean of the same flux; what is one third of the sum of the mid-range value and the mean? 4.2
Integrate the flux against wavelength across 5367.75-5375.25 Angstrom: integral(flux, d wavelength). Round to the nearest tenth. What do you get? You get 47.0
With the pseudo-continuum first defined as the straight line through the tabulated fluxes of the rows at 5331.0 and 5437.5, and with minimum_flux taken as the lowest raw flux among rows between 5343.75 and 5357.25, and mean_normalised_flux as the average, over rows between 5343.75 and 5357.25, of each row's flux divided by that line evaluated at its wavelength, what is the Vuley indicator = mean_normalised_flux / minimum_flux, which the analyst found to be 0.171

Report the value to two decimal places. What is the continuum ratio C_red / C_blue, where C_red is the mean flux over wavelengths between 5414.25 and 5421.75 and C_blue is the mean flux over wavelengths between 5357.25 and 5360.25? 0.83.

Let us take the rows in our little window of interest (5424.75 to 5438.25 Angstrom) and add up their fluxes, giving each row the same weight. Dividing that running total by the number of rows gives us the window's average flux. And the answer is 6.3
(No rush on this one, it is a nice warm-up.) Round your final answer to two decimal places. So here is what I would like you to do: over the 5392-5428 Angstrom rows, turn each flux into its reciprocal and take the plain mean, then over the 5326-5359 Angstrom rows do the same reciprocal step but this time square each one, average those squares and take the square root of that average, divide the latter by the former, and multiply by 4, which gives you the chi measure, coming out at 3.63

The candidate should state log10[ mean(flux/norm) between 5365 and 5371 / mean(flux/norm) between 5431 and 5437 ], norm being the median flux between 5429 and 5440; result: -0.002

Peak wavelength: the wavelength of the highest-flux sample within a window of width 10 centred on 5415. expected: 5415.0 Angstrom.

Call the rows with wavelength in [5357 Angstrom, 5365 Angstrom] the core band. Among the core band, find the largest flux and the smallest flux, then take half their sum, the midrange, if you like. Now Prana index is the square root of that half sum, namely 2.56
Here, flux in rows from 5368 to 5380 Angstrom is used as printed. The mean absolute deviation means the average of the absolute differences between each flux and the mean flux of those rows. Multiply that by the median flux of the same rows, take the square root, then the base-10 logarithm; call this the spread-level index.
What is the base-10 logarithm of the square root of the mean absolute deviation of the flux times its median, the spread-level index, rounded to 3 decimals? -0.032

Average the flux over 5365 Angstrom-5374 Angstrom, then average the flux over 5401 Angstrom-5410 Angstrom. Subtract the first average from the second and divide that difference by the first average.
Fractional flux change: -0.11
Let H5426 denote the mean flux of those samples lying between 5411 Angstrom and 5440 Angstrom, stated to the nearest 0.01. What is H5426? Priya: 6.07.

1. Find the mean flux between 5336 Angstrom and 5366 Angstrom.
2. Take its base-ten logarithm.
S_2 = 0.80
